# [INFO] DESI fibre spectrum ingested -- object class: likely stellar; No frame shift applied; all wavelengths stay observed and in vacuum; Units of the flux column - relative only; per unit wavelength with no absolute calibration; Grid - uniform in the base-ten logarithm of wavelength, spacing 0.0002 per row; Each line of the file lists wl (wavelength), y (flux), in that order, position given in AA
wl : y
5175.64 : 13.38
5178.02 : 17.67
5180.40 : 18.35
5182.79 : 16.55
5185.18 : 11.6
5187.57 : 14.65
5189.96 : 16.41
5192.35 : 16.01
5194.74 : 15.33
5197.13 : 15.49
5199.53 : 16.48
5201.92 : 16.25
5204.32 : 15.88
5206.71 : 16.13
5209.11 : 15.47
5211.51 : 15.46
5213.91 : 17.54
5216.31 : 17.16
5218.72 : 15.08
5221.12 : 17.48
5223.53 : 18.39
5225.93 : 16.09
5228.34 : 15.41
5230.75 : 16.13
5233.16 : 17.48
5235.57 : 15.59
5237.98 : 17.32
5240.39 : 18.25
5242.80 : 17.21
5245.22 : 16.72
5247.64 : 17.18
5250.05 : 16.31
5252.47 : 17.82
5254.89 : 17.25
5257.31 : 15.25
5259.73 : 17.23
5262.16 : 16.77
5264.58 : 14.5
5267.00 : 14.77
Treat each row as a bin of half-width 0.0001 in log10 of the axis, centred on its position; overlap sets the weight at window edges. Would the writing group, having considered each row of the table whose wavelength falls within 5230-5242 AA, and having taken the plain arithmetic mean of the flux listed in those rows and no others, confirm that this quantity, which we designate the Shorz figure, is 17.0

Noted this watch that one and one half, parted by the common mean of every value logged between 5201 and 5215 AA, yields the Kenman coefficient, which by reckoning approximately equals 0.093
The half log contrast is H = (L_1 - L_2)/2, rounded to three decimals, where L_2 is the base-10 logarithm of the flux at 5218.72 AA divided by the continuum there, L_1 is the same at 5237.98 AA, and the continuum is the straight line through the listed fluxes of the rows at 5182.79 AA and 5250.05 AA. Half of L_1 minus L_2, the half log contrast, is 0.031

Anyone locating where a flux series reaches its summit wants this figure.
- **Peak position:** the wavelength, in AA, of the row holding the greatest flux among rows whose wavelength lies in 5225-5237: 5233.16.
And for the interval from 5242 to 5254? 5252.47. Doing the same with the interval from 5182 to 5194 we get 5182.79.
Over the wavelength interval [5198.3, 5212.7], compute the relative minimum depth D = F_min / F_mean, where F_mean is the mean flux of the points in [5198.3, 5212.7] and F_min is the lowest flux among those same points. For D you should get 0.97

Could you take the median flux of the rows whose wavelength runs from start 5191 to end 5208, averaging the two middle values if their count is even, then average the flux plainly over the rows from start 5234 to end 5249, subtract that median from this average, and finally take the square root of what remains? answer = 1.02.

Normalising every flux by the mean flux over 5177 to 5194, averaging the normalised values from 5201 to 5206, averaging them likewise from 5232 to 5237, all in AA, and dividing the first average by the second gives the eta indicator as 0.97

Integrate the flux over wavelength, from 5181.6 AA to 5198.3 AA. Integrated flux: 253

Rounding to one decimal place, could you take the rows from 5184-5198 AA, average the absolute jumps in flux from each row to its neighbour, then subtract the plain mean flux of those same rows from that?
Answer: -13.7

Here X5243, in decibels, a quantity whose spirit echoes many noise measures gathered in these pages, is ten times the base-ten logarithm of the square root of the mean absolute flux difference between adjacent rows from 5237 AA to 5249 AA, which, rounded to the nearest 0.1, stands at -0.7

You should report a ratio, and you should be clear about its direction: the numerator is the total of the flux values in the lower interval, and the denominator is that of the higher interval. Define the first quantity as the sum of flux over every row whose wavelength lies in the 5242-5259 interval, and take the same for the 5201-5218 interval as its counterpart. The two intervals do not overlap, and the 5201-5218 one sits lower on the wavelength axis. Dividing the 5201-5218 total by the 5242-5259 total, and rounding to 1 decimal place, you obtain 1.0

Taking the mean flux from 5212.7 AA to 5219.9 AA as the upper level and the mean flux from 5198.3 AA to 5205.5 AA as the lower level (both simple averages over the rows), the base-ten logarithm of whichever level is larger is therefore 1.220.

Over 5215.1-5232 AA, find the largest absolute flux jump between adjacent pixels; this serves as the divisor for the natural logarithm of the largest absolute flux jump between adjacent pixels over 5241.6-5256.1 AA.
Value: 0.17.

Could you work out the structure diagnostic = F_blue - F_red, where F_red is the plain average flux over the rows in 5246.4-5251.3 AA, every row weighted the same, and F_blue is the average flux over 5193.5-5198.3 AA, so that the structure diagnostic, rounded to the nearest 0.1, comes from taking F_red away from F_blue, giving -1.3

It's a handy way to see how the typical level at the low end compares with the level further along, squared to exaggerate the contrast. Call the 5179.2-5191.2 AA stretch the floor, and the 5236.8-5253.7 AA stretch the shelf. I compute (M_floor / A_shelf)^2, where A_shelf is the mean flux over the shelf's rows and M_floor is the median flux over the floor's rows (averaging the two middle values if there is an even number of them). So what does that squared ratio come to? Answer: 0.90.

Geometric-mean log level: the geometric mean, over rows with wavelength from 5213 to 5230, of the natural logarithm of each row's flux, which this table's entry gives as 2.81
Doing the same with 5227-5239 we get 2.79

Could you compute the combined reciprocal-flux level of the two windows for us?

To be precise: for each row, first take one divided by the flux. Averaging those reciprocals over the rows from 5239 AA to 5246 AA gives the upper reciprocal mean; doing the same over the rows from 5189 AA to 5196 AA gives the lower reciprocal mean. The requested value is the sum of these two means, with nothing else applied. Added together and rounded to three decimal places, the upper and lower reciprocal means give 0.120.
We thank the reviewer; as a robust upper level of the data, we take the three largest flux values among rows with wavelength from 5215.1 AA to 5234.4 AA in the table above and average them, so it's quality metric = 17.8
